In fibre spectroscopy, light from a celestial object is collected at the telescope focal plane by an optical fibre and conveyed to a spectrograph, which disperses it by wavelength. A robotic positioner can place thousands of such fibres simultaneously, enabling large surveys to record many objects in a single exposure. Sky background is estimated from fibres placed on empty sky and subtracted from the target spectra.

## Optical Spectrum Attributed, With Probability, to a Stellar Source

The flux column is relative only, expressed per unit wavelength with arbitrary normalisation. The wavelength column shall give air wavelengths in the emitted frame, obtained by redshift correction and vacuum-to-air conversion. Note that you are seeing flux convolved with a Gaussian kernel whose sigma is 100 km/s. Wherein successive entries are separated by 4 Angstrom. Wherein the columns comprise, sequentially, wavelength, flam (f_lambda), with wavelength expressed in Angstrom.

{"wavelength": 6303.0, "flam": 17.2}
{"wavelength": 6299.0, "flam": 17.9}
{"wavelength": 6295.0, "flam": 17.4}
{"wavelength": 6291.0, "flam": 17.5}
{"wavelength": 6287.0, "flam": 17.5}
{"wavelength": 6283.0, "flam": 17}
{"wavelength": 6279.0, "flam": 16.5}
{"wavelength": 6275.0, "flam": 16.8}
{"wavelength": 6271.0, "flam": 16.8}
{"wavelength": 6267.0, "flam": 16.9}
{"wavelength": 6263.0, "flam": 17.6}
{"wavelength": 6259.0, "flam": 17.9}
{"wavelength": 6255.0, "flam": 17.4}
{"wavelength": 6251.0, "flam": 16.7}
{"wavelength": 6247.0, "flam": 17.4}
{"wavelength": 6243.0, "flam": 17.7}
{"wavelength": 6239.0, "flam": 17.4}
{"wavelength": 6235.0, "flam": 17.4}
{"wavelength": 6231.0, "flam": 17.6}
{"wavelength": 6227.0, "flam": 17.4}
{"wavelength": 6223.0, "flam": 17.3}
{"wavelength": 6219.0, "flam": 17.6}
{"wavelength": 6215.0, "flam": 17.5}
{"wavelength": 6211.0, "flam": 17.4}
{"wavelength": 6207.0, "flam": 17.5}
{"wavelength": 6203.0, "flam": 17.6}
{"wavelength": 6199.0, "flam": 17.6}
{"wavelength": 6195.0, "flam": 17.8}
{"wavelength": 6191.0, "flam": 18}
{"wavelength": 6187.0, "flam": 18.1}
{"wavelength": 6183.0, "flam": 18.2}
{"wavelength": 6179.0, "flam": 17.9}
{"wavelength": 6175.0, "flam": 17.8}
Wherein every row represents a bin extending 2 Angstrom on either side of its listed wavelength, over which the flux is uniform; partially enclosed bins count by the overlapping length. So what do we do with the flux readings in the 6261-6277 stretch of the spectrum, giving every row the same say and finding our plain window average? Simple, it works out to 17.0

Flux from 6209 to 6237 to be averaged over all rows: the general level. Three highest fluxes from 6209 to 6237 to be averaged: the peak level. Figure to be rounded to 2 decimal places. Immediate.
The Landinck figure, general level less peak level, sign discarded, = 0.11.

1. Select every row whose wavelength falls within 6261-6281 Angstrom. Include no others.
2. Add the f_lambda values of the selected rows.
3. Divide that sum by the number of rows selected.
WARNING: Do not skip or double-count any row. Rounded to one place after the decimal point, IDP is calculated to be 16.9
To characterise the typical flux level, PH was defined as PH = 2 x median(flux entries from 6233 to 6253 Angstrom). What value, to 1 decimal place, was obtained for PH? 34.8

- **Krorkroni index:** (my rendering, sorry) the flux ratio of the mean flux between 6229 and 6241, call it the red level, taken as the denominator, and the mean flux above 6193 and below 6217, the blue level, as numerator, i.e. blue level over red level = 1.01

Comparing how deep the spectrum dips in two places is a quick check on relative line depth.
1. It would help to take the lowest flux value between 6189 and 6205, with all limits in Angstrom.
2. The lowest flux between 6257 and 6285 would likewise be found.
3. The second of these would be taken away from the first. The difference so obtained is 1.1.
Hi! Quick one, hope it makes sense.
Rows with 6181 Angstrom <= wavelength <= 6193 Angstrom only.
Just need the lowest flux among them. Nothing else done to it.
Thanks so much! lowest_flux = 18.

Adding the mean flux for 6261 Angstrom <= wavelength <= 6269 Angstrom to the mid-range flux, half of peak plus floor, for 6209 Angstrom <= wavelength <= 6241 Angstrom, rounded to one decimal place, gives 34.7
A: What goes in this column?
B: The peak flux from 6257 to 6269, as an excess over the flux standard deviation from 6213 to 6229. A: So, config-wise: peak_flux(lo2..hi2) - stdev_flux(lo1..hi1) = 17.8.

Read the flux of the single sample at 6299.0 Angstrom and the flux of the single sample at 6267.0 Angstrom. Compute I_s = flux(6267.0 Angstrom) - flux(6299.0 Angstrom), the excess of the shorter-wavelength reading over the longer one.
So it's -1.0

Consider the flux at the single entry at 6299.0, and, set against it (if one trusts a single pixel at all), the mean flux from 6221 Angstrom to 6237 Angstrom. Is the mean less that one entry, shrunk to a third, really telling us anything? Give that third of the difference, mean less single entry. -0.158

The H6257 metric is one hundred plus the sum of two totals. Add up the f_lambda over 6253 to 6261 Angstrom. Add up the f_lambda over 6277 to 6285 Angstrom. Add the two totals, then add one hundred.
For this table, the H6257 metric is 169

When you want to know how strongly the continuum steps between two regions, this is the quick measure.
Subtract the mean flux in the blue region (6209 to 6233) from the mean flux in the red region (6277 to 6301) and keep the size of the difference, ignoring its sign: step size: 0.17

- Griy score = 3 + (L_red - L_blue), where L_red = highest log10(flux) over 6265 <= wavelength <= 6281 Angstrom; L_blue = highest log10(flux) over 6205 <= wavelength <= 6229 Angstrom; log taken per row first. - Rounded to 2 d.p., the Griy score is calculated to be 2.98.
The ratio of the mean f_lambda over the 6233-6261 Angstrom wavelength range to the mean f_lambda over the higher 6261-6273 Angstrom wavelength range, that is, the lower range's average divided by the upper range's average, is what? 1.02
